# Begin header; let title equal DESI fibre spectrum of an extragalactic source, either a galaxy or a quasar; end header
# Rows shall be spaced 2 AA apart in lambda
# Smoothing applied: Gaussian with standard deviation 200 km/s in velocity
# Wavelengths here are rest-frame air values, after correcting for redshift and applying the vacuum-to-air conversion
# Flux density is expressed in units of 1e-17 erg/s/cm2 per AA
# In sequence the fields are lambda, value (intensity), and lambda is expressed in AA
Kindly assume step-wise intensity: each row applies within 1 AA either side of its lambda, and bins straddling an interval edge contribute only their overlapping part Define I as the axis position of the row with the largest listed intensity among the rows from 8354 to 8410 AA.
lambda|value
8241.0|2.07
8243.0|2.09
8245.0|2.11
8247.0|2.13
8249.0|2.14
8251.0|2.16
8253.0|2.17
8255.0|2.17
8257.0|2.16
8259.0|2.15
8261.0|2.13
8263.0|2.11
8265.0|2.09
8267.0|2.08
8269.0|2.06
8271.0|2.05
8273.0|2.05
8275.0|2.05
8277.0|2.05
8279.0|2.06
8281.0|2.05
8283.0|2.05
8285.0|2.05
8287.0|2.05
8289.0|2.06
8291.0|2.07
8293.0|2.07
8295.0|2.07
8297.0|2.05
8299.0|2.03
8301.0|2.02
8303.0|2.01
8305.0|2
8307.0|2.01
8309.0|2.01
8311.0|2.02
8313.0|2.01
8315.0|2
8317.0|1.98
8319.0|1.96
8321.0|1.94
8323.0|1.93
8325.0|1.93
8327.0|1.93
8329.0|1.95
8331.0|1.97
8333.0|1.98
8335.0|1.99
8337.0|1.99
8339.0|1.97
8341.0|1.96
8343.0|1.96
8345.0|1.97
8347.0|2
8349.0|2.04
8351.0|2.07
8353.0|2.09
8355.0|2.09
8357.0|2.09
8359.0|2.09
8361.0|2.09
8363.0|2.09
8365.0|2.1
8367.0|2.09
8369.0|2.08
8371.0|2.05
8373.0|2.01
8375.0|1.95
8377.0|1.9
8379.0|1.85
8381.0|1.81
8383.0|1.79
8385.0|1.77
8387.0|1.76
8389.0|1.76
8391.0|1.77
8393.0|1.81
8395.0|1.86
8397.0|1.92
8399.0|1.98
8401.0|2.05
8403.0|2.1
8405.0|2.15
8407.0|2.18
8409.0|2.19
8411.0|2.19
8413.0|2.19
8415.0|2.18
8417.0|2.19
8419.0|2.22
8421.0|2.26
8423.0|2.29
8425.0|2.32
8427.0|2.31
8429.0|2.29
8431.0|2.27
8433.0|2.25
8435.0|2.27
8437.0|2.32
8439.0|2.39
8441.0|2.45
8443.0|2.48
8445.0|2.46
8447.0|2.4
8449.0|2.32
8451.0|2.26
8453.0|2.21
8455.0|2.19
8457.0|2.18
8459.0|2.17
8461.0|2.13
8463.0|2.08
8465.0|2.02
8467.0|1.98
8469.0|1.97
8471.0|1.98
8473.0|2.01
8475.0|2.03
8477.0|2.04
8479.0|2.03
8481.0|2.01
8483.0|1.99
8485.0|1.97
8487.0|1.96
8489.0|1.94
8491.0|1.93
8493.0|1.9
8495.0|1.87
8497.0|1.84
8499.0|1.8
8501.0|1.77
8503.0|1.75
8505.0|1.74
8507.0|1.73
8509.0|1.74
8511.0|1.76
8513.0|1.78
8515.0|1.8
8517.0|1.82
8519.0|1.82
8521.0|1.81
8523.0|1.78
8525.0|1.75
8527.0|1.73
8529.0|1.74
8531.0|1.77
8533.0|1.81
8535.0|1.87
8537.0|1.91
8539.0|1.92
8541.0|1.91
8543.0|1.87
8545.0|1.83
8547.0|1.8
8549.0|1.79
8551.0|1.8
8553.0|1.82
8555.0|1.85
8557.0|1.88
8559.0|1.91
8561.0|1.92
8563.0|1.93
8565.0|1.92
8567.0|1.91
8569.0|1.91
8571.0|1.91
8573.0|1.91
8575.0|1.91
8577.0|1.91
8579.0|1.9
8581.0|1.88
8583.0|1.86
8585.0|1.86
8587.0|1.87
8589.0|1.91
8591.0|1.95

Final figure 8409.0 AA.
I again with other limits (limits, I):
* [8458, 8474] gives 8459.0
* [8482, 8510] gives 8483.0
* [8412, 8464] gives 8443.0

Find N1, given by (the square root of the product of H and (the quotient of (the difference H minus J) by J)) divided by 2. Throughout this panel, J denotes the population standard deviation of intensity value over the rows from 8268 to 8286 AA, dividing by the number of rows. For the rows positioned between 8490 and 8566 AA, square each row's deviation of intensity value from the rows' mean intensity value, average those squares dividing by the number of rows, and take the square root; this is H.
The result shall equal 0.48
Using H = 0.06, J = 0.004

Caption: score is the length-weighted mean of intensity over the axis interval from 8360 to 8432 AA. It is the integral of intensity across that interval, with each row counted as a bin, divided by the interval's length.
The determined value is 2.05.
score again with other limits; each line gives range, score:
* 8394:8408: 2.03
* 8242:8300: 2.09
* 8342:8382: 2.02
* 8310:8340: 1.97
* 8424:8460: 2.31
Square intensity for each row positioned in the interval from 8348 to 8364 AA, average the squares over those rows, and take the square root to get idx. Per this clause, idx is 2.08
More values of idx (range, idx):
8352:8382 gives 2.03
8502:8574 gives 1.83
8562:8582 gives 1.91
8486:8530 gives 1.81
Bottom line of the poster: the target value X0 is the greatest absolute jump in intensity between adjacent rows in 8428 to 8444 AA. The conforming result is 0.070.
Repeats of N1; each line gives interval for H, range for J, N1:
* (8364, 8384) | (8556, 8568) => 0.42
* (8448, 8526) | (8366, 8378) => 0.23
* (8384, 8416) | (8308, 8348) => 0.49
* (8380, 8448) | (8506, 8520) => 0.56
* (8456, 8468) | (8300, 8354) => 0.13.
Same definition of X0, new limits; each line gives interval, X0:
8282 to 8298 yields 0.020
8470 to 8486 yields 0.030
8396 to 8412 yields 0.070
